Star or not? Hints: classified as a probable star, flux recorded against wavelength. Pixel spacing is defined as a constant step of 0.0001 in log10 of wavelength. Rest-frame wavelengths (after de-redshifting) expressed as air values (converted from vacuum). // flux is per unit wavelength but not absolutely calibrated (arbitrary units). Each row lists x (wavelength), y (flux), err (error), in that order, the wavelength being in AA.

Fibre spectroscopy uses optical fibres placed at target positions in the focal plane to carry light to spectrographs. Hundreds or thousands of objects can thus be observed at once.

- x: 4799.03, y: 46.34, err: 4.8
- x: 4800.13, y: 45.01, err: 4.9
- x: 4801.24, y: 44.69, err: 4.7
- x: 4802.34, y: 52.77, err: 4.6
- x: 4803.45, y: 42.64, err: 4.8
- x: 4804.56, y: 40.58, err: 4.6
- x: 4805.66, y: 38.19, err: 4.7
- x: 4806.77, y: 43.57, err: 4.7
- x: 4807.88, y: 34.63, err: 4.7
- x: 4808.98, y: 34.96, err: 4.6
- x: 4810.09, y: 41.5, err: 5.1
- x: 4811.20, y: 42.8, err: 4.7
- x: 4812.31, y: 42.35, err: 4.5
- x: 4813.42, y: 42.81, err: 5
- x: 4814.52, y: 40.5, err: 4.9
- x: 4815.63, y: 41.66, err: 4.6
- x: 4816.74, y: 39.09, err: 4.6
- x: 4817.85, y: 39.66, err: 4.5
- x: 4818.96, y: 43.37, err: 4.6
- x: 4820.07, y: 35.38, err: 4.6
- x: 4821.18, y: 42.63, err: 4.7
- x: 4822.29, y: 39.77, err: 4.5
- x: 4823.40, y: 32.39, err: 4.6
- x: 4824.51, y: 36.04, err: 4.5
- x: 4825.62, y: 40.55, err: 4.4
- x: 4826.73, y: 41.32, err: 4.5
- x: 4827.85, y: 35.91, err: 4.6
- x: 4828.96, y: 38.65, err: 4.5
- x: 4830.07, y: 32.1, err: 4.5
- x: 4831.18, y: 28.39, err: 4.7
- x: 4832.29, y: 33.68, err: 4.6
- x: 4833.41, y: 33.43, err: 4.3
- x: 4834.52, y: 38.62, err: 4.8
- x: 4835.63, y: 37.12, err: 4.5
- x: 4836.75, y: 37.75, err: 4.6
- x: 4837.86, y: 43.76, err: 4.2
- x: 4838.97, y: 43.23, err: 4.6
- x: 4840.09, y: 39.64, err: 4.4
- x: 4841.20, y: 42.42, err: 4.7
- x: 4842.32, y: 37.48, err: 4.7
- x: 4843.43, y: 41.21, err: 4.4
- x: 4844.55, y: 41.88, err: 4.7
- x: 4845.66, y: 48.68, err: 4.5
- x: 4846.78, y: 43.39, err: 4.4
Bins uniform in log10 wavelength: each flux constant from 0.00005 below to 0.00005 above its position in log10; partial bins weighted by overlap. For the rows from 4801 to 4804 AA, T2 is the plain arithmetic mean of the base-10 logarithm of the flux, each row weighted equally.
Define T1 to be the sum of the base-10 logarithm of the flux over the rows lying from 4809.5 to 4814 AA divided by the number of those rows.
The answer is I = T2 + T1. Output 3.29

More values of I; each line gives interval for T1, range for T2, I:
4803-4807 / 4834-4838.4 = 3.21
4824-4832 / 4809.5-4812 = 3.18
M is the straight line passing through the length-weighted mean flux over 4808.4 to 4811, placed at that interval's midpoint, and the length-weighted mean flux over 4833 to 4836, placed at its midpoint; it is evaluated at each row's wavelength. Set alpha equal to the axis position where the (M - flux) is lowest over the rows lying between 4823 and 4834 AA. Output 4826.73 AA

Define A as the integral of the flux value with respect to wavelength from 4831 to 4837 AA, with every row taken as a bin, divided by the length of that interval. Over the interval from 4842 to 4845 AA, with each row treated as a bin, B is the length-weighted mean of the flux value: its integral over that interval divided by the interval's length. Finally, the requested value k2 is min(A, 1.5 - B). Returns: -38.9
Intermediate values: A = 35.1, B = 40.4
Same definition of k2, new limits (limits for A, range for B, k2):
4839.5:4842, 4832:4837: -34.6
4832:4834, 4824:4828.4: -36.9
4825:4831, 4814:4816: -39.5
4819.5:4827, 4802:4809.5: -39.2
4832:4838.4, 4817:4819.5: -39.7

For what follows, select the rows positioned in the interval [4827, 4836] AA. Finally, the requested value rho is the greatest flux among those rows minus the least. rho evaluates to 10.3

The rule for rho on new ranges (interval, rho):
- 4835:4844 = 6.6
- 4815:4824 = 11.0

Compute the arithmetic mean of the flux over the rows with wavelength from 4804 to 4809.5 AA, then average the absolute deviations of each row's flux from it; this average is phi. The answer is 3.0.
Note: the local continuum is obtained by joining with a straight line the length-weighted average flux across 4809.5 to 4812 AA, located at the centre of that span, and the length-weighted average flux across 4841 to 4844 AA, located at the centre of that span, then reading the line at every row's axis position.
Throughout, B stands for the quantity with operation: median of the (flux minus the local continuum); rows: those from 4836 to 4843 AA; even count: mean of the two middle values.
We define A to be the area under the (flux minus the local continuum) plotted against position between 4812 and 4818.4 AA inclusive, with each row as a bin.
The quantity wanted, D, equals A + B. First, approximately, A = -5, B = 0.9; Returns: -4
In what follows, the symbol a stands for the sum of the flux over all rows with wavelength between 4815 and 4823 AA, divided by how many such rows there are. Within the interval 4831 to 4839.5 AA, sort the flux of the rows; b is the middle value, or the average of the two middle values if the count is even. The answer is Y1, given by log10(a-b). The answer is 0.45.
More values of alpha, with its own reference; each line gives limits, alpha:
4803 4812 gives 4806.77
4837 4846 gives 4845.66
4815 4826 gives 4818.96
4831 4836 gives 4834.52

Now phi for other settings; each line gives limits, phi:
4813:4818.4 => 1.2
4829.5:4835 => 2.4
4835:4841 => 2.6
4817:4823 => 2.3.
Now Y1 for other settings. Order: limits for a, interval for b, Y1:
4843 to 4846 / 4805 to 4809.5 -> 0.87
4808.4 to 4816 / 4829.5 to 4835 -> 0.88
